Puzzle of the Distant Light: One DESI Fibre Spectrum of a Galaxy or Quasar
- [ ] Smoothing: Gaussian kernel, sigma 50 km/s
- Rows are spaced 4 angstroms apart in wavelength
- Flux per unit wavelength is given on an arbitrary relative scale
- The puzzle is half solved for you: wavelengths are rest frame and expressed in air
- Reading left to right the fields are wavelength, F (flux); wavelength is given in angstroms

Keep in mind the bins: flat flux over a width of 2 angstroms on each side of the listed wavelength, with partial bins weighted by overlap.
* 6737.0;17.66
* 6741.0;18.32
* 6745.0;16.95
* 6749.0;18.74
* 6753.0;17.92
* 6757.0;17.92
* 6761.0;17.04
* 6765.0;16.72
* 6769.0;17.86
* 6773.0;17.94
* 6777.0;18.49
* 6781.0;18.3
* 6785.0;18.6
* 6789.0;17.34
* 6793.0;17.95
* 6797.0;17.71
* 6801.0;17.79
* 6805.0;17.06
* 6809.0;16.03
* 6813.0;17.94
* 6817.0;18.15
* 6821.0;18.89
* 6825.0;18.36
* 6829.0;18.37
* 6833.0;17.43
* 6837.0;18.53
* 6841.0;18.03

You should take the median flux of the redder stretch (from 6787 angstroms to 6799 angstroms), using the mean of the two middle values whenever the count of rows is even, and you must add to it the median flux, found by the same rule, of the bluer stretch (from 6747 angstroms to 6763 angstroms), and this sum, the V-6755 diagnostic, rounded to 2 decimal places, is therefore 35.63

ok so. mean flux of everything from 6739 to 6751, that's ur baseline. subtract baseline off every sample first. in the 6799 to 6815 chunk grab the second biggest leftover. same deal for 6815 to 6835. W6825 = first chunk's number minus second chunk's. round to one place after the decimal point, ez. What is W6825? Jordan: -0.6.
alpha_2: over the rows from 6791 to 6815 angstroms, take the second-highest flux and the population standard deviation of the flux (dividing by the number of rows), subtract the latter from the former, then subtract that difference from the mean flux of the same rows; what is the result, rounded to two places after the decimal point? 0.16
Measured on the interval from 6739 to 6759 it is 0.24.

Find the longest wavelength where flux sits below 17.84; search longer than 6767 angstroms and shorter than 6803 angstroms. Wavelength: 6801.0 angstroms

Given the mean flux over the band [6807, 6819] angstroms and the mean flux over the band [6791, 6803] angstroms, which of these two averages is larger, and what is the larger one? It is 17.8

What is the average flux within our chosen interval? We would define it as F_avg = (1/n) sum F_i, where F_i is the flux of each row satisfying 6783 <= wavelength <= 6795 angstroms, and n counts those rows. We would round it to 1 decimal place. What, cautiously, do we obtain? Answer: 18.0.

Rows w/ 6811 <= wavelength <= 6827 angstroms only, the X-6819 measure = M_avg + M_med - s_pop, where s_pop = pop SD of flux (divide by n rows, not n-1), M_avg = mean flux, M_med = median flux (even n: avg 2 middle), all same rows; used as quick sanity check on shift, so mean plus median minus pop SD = 36.2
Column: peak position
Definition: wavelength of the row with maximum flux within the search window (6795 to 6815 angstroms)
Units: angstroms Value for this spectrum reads 6813.0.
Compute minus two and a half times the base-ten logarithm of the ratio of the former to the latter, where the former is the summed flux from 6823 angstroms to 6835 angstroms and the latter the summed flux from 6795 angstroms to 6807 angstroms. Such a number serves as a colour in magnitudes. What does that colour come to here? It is -0.03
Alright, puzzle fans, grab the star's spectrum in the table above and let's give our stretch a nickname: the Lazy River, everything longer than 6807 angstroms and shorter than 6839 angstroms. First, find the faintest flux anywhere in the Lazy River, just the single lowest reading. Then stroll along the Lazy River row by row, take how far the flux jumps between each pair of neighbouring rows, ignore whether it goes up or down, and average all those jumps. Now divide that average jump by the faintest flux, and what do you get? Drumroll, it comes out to 0.048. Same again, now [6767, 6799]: 0.027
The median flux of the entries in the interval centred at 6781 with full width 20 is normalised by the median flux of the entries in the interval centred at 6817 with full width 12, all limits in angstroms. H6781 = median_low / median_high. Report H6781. 1.01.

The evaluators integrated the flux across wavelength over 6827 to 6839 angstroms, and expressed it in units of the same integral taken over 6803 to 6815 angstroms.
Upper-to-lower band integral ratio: 1.06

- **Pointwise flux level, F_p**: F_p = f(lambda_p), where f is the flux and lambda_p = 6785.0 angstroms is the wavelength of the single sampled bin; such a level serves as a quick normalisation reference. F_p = 18.6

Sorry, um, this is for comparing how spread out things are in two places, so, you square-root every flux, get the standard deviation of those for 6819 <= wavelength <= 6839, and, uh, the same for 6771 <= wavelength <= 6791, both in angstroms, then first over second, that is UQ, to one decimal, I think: 1.1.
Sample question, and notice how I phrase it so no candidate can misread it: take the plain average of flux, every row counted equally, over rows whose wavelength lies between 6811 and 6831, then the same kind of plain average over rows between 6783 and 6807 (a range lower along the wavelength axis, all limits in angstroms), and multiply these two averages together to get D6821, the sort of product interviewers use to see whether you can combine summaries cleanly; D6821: 325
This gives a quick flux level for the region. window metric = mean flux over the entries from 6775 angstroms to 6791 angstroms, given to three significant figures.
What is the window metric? 18.2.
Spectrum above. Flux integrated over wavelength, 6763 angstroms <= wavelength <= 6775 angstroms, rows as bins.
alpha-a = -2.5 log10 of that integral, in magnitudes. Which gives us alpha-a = -5.8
